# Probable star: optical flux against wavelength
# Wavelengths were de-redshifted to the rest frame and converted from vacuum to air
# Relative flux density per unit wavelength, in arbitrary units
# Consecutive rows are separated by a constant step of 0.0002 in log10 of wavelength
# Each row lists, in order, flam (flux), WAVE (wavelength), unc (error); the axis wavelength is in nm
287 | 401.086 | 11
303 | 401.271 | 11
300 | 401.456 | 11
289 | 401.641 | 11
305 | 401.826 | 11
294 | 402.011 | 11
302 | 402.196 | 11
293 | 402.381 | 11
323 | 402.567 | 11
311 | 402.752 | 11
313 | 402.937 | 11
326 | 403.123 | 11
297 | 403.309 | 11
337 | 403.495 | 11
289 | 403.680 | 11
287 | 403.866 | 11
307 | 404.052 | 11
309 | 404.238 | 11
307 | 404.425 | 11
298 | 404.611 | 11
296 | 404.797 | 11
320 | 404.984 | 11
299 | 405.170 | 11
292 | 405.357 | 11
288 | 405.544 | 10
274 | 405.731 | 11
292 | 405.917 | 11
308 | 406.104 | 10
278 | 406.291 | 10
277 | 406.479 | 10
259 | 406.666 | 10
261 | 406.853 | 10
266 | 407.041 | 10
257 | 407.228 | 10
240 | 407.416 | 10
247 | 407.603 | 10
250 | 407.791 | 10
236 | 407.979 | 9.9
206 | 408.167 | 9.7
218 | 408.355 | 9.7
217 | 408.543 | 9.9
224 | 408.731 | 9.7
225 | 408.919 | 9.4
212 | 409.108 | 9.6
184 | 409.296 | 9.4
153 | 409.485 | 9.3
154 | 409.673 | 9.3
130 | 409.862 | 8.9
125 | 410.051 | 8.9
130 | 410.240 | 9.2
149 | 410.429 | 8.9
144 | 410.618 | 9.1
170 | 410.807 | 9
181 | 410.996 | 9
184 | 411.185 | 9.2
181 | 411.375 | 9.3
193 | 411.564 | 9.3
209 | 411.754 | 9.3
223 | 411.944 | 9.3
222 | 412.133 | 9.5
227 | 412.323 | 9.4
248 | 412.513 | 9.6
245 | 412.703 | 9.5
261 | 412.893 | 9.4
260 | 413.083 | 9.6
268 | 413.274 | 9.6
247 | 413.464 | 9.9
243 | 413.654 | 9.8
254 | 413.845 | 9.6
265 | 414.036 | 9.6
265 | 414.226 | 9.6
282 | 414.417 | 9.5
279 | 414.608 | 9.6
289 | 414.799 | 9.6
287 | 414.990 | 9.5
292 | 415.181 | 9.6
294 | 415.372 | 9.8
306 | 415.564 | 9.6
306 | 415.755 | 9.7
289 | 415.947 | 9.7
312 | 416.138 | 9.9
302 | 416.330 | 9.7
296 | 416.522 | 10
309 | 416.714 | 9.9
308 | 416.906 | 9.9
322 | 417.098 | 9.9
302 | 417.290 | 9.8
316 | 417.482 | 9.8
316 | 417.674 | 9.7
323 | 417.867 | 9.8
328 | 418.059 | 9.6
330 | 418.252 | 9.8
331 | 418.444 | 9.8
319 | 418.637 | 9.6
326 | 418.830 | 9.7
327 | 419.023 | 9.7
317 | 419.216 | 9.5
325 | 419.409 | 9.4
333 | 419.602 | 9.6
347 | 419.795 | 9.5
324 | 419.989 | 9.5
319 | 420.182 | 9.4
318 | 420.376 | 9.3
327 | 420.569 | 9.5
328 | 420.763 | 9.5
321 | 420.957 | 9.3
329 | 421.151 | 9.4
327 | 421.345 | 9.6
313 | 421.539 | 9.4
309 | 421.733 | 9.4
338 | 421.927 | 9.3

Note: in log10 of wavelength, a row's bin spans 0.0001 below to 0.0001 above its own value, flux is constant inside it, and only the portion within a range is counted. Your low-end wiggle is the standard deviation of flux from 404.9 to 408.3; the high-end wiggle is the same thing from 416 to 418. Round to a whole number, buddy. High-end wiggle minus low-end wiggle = -19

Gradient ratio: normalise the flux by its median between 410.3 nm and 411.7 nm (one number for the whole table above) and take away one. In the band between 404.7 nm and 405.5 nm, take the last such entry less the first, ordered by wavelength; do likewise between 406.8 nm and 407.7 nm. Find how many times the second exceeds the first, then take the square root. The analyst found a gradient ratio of 1.9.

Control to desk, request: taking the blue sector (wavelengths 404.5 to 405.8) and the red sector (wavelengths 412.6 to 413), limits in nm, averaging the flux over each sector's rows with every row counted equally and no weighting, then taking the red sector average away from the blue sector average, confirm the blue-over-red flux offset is 42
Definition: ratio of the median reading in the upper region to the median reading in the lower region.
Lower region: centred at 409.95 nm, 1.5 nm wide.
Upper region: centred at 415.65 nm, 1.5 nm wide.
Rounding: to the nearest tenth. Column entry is 2.0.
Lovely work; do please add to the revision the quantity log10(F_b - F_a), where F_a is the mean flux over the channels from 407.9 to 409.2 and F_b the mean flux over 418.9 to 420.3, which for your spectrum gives 2.03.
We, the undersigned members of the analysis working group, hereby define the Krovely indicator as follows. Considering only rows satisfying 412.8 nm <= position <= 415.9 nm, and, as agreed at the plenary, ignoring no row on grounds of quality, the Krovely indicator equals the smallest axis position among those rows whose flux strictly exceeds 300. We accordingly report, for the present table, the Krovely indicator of 415.564 nm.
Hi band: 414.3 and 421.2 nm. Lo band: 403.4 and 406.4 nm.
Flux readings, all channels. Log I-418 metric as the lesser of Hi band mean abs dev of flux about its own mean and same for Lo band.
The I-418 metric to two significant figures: 12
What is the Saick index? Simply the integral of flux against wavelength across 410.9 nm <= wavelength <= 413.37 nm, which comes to 551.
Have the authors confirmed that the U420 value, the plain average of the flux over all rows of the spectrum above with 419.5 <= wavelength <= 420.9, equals 328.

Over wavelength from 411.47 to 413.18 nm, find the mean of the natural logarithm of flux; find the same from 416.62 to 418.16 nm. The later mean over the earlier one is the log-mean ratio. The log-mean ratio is 1.06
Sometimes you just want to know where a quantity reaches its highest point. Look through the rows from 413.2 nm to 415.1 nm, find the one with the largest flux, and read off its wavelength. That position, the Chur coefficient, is 414.799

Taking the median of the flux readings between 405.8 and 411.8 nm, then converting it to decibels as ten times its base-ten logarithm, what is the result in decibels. 23.3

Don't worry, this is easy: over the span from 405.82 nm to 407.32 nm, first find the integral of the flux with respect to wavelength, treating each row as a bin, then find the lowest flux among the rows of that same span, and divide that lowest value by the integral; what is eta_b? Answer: 0.6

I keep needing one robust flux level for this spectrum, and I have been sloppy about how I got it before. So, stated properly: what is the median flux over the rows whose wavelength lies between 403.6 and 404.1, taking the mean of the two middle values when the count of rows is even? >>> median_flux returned 289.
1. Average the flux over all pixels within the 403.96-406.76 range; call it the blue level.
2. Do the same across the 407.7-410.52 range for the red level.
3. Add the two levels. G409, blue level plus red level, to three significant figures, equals 481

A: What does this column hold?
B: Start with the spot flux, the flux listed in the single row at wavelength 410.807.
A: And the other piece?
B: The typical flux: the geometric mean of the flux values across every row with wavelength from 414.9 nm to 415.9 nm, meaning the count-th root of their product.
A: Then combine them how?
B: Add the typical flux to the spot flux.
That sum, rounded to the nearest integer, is 467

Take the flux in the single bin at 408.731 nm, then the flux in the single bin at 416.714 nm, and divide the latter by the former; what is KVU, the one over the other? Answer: 1.38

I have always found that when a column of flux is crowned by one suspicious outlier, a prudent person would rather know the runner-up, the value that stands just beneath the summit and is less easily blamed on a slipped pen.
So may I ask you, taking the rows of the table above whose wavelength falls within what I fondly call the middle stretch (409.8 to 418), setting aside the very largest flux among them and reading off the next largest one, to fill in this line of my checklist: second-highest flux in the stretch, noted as 322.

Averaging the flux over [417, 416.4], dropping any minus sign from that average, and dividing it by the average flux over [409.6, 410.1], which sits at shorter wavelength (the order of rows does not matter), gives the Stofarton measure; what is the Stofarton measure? 2.2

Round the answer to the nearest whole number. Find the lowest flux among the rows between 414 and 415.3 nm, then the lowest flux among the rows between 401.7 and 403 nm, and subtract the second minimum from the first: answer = -28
